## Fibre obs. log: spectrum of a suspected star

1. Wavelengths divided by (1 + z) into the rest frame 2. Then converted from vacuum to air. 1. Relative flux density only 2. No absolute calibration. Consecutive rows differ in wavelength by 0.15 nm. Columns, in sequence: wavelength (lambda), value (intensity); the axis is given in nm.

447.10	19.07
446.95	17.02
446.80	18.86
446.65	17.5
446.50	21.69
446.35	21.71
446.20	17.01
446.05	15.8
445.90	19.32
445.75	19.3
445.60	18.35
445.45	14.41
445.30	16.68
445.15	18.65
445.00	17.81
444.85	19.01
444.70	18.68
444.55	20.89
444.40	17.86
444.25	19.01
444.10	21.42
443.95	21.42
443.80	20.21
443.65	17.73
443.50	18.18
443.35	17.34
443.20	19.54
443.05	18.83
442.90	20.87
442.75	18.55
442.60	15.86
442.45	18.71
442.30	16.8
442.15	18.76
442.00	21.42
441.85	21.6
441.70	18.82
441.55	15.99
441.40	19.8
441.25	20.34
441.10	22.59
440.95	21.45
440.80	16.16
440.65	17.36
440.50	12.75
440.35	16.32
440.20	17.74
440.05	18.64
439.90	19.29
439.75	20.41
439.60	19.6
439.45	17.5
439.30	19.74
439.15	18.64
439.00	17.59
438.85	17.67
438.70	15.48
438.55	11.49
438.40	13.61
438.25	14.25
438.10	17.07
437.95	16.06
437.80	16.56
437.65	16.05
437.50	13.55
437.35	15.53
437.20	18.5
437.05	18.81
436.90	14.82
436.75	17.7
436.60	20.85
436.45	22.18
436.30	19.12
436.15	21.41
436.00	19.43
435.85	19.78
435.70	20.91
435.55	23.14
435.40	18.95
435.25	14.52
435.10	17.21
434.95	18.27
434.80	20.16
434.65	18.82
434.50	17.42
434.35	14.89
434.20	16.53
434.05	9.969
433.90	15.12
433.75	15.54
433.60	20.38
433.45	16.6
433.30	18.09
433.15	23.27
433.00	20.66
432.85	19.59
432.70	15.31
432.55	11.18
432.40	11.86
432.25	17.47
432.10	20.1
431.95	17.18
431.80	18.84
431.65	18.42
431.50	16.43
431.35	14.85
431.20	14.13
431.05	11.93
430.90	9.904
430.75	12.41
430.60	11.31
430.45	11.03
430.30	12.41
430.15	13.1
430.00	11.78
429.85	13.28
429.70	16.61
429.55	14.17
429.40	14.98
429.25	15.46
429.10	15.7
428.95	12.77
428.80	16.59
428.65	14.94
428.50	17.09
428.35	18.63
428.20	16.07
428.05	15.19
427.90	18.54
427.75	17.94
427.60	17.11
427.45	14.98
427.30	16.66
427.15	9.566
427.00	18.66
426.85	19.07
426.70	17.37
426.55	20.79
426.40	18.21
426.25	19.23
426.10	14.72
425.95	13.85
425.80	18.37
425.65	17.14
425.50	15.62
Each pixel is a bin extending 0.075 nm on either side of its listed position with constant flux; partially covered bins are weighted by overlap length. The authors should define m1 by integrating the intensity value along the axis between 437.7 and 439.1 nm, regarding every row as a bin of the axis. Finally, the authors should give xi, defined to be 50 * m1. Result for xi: 1092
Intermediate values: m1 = 22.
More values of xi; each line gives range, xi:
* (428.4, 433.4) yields 3815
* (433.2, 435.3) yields 1762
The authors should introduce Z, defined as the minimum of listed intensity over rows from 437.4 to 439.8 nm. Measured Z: 11.49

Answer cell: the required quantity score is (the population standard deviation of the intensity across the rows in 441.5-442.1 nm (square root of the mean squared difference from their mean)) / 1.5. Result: 1.5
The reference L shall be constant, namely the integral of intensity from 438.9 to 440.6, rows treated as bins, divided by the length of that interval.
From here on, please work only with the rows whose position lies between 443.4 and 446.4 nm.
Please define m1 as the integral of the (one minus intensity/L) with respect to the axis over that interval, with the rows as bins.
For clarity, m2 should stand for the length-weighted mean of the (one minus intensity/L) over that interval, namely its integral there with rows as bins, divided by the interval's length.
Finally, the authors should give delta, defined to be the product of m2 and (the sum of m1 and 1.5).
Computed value -0.05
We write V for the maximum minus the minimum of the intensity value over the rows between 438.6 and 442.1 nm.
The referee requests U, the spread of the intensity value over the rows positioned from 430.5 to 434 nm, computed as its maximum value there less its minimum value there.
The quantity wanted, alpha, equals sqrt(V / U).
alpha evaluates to 0.86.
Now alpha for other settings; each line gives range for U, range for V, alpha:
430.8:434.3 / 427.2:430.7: 0.75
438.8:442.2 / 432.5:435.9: 1.16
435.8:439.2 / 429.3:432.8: 0.98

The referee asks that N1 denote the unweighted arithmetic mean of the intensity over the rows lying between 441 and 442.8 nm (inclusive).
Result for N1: 19.1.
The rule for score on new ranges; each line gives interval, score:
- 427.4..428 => 0.9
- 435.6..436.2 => 0.5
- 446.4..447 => 1.2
